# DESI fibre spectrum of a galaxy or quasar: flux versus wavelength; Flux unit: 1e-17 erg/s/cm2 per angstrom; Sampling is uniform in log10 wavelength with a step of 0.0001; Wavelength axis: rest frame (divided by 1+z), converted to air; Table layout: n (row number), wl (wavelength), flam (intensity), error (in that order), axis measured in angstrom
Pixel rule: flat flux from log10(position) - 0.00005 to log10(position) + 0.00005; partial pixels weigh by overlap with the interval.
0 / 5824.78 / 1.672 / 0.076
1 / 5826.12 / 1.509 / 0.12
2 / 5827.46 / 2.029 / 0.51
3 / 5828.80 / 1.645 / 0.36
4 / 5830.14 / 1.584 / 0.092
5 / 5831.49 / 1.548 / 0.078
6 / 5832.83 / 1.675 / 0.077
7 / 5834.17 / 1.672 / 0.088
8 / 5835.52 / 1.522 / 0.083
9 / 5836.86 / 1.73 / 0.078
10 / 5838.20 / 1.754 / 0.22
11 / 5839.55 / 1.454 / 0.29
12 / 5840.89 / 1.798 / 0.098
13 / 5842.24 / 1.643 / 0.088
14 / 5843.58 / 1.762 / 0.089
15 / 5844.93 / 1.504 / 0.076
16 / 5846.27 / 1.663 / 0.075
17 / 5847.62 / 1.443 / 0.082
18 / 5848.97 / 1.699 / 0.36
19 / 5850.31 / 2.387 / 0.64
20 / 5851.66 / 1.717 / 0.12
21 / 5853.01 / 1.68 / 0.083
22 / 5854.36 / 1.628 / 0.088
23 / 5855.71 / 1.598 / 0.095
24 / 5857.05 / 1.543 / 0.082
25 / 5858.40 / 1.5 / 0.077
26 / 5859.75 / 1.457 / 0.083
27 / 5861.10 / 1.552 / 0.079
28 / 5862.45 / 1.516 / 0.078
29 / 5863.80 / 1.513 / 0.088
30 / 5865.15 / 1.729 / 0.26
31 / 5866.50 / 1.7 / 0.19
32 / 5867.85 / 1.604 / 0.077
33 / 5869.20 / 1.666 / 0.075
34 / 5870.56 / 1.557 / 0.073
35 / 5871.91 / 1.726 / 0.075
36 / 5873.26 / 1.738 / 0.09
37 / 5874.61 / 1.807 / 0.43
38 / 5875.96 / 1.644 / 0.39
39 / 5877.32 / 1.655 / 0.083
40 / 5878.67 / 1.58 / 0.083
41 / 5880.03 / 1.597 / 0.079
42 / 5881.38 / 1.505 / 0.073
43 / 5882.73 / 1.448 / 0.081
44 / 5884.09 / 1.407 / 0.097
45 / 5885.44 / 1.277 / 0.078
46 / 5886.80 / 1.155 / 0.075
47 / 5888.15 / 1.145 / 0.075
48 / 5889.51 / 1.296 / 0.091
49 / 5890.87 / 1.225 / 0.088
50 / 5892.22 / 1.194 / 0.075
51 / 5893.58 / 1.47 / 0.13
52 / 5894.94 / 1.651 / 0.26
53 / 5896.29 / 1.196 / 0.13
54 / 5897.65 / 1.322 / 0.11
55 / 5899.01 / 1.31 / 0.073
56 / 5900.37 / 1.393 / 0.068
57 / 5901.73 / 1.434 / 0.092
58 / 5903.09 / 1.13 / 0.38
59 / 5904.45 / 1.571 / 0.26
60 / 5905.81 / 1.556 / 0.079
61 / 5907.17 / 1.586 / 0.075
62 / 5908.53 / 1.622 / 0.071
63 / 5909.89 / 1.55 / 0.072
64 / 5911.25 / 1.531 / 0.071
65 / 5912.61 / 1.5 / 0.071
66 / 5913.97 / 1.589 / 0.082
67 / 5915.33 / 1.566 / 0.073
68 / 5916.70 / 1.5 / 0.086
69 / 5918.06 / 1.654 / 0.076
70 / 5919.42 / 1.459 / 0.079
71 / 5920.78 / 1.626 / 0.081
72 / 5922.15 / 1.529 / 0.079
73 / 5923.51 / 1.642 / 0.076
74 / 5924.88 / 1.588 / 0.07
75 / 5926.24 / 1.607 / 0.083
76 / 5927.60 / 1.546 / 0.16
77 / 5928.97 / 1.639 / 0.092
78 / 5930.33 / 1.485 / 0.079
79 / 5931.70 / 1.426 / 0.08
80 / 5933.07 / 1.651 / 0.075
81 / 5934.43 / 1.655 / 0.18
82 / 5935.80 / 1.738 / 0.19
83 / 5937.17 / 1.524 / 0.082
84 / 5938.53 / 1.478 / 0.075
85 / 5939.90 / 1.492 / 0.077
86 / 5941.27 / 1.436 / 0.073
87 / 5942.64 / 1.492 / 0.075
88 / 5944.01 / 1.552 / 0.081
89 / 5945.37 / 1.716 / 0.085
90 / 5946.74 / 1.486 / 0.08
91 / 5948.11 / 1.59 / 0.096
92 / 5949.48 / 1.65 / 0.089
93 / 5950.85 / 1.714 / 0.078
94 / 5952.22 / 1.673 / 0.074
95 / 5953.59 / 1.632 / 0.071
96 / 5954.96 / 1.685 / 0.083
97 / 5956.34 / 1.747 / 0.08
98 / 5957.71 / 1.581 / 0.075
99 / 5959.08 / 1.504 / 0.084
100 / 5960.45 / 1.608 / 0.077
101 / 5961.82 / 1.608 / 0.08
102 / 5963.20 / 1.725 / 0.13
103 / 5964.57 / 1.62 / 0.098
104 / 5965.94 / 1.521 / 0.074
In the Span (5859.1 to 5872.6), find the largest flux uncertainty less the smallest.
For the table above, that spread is 0.19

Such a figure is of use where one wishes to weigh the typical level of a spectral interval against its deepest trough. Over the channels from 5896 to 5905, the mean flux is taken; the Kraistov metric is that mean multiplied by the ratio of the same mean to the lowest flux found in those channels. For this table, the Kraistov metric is 1.58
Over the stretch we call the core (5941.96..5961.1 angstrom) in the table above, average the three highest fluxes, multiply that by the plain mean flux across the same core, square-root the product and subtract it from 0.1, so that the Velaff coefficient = -1.57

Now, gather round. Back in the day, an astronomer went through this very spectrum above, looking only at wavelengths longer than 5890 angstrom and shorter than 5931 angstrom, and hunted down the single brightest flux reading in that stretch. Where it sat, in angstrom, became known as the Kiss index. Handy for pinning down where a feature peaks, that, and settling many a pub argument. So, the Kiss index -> 5918.06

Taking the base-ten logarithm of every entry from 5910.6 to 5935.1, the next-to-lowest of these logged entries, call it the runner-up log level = 0.164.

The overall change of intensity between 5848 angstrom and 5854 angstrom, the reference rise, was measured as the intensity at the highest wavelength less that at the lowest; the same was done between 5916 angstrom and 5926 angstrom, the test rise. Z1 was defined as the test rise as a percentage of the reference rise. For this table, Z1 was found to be -463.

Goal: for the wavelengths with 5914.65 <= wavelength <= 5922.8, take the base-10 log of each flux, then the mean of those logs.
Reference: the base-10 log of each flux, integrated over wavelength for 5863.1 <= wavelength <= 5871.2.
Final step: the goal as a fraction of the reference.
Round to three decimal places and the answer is 0.112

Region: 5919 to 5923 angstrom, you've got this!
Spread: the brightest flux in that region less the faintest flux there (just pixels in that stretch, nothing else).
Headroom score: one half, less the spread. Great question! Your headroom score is 0.33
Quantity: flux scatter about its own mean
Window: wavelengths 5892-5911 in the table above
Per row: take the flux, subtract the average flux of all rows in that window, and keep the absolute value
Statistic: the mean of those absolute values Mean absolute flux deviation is 0.15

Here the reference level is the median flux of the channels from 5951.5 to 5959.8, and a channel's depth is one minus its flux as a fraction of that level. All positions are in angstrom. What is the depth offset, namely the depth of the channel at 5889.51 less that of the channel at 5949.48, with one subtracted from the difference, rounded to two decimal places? -0.79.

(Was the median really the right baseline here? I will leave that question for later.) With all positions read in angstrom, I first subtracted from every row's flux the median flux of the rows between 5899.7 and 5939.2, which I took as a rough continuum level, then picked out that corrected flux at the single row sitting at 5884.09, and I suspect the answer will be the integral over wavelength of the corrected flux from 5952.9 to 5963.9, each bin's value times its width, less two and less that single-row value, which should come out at -1.0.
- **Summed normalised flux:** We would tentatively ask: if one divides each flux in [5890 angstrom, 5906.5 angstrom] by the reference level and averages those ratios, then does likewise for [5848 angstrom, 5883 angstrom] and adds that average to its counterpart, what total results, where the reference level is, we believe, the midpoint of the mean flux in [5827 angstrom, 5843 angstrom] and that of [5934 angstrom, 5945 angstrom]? 1.87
